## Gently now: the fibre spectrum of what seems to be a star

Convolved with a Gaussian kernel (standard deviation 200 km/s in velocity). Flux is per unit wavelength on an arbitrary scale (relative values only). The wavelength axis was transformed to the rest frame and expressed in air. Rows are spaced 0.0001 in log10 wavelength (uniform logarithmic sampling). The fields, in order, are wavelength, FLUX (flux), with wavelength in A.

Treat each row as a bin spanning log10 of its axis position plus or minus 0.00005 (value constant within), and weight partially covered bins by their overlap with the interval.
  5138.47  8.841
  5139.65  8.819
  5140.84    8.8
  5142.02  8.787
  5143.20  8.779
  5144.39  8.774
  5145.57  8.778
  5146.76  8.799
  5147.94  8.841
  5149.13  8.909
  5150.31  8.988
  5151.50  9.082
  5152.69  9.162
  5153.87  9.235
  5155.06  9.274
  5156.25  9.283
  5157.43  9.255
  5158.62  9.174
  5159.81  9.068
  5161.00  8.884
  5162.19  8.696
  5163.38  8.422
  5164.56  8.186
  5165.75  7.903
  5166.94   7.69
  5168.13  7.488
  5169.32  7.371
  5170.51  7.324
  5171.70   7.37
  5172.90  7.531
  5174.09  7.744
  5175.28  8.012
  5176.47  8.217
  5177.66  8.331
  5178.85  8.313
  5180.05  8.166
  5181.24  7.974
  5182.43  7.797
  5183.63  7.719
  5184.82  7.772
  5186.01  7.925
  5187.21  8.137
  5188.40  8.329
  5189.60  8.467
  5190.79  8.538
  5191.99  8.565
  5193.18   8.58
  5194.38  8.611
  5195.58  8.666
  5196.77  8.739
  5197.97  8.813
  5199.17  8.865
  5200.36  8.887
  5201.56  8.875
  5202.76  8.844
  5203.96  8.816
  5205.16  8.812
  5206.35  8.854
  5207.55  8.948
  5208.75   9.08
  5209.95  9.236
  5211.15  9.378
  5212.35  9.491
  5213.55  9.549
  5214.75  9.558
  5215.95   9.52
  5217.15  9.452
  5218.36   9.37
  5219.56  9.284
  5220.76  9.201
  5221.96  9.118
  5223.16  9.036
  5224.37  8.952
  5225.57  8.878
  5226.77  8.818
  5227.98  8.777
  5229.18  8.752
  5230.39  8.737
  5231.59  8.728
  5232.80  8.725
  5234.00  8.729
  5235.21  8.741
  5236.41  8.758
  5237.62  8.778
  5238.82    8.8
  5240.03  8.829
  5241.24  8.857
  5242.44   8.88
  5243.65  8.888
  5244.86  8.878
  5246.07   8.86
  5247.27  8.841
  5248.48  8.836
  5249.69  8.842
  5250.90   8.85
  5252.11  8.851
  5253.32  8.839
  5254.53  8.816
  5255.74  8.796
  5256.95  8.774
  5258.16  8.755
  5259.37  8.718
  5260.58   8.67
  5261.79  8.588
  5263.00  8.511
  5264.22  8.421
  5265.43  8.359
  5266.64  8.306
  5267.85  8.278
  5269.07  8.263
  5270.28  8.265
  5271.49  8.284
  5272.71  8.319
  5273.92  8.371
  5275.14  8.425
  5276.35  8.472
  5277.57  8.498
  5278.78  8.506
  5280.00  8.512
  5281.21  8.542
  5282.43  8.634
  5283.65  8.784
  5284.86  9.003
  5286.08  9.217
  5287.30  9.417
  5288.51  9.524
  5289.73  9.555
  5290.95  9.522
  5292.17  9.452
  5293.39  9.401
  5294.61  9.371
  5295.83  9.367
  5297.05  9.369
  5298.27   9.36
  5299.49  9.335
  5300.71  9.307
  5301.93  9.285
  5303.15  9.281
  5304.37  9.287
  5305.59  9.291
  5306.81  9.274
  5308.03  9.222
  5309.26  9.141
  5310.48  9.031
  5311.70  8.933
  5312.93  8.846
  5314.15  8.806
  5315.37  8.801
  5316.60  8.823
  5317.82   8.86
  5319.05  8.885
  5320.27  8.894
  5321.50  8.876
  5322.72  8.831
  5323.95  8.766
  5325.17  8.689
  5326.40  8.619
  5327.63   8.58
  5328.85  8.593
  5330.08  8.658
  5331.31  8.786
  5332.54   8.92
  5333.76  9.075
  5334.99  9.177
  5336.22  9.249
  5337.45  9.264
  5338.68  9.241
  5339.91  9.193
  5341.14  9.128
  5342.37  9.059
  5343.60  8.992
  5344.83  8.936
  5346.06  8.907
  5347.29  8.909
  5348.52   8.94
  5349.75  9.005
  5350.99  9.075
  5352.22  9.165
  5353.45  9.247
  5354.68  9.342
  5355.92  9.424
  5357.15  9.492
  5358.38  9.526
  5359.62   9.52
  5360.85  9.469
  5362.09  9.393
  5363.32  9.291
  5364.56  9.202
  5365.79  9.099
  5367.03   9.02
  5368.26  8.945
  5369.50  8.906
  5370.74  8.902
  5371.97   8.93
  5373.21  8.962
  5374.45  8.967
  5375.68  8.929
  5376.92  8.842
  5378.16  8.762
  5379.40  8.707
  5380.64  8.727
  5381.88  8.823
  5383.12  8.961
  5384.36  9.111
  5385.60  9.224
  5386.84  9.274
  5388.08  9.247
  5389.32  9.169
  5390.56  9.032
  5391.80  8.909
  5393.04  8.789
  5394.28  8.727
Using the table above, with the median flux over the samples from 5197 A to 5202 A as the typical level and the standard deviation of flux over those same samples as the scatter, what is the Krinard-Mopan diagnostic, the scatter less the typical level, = -8.84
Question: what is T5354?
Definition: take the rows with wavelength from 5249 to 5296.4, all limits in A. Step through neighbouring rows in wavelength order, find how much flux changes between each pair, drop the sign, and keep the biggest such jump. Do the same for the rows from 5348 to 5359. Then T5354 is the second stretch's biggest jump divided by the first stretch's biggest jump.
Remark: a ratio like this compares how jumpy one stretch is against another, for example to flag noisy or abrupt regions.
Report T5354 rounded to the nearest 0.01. 0.43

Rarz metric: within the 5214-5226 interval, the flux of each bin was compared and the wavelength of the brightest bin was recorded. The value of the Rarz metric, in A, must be 5214.75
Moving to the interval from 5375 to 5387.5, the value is 5386.84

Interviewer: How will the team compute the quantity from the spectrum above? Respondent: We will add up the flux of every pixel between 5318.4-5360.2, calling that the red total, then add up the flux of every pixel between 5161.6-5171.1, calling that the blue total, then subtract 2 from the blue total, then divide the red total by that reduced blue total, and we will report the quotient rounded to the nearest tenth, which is 5.0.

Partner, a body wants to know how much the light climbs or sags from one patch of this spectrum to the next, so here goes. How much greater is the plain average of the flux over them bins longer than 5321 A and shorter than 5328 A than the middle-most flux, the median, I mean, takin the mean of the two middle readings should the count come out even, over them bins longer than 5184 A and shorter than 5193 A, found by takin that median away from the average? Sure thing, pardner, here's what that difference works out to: 0.40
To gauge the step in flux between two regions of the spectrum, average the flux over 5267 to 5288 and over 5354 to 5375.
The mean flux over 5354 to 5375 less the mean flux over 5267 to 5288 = 0.6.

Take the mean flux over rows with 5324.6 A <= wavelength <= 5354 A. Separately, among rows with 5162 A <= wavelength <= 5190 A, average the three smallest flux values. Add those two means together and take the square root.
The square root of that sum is 4.04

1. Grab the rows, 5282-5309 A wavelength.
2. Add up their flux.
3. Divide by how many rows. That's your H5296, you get 9.3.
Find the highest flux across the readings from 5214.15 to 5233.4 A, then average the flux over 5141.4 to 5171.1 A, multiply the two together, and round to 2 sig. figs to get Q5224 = 83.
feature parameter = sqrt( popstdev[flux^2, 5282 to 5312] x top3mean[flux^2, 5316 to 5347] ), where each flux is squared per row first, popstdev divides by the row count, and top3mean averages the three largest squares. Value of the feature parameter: 19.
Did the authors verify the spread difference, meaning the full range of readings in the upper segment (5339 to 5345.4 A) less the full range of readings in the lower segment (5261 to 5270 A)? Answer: -0.07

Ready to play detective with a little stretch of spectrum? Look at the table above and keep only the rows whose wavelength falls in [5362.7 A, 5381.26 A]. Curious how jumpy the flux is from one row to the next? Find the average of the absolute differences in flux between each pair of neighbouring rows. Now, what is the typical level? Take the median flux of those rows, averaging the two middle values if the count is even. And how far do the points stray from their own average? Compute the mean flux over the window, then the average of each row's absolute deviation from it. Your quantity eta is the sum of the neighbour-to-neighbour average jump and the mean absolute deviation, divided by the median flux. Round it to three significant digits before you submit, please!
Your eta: 0.0188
